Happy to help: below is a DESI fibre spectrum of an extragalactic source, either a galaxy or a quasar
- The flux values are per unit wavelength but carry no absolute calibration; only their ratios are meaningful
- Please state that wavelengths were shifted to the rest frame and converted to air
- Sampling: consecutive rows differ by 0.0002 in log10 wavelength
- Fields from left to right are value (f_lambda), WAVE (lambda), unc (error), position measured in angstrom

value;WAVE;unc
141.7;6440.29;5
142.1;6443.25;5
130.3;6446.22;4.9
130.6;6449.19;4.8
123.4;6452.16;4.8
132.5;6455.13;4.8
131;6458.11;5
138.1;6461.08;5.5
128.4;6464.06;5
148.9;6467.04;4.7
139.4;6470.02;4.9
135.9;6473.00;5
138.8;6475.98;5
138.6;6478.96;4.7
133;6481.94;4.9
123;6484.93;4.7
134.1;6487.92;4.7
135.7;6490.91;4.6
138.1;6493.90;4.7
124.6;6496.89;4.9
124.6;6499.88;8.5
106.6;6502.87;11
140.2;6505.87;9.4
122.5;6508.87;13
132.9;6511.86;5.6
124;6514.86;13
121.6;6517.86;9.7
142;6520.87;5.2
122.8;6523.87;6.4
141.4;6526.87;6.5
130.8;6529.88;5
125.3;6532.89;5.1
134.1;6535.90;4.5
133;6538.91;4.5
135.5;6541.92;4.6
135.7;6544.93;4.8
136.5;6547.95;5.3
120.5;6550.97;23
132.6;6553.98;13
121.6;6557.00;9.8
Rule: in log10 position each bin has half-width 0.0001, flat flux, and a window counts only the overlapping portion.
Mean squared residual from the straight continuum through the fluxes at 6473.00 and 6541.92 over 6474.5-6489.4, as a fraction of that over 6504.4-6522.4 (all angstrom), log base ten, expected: -0.40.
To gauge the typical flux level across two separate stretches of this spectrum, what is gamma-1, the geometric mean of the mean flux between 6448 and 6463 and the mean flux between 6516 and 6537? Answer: 131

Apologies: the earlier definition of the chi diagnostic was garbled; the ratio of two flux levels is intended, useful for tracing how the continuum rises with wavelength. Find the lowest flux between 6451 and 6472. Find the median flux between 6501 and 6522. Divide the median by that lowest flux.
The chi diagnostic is 1.00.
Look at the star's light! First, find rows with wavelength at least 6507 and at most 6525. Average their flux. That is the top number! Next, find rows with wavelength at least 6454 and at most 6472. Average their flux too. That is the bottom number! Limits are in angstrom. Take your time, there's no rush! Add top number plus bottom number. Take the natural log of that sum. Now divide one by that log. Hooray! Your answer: 0.179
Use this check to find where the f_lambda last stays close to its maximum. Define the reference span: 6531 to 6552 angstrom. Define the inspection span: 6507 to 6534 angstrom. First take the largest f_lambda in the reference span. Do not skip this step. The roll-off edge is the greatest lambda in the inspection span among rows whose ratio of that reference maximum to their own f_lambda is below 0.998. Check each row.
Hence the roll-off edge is 6526.87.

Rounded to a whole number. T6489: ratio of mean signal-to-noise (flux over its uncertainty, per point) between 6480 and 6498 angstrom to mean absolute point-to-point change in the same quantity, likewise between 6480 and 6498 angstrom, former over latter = 17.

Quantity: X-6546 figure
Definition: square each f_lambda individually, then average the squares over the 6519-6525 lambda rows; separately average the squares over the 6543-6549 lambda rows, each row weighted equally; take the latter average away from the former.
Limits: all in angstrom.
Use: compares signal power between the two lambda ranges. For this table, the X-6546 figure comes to -901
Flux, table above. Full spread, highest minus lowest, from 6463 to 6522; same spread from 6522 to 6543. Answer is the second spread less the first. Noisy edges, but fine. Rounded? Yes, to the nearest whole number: -24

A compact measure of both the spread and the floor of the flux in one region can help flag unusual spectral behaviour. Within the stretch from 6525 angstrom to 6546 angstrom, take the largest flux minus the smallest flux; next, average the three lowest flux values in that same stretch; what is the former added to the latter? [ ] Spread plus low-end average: 146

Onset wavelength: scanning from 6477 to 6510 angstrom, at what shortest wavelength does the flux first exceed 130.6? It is 6478.96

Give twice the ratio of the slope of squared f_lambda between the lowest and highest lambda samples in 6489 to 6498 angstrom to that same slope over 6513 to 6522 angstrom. -1.2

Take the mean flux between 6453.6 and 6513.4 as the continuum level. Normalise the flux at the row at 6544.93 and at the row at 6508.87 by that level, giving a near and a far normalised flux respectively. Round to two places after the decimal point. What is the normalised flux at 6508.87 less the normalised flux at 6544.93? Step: -0.10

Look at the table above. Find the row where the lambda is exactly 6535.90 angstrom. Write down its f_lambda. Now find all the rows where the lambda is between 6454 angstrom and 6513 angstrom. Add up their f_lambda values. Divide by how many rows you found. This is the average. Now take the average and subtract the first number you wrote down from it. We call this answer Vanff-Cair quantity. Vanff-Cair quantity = -1.8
